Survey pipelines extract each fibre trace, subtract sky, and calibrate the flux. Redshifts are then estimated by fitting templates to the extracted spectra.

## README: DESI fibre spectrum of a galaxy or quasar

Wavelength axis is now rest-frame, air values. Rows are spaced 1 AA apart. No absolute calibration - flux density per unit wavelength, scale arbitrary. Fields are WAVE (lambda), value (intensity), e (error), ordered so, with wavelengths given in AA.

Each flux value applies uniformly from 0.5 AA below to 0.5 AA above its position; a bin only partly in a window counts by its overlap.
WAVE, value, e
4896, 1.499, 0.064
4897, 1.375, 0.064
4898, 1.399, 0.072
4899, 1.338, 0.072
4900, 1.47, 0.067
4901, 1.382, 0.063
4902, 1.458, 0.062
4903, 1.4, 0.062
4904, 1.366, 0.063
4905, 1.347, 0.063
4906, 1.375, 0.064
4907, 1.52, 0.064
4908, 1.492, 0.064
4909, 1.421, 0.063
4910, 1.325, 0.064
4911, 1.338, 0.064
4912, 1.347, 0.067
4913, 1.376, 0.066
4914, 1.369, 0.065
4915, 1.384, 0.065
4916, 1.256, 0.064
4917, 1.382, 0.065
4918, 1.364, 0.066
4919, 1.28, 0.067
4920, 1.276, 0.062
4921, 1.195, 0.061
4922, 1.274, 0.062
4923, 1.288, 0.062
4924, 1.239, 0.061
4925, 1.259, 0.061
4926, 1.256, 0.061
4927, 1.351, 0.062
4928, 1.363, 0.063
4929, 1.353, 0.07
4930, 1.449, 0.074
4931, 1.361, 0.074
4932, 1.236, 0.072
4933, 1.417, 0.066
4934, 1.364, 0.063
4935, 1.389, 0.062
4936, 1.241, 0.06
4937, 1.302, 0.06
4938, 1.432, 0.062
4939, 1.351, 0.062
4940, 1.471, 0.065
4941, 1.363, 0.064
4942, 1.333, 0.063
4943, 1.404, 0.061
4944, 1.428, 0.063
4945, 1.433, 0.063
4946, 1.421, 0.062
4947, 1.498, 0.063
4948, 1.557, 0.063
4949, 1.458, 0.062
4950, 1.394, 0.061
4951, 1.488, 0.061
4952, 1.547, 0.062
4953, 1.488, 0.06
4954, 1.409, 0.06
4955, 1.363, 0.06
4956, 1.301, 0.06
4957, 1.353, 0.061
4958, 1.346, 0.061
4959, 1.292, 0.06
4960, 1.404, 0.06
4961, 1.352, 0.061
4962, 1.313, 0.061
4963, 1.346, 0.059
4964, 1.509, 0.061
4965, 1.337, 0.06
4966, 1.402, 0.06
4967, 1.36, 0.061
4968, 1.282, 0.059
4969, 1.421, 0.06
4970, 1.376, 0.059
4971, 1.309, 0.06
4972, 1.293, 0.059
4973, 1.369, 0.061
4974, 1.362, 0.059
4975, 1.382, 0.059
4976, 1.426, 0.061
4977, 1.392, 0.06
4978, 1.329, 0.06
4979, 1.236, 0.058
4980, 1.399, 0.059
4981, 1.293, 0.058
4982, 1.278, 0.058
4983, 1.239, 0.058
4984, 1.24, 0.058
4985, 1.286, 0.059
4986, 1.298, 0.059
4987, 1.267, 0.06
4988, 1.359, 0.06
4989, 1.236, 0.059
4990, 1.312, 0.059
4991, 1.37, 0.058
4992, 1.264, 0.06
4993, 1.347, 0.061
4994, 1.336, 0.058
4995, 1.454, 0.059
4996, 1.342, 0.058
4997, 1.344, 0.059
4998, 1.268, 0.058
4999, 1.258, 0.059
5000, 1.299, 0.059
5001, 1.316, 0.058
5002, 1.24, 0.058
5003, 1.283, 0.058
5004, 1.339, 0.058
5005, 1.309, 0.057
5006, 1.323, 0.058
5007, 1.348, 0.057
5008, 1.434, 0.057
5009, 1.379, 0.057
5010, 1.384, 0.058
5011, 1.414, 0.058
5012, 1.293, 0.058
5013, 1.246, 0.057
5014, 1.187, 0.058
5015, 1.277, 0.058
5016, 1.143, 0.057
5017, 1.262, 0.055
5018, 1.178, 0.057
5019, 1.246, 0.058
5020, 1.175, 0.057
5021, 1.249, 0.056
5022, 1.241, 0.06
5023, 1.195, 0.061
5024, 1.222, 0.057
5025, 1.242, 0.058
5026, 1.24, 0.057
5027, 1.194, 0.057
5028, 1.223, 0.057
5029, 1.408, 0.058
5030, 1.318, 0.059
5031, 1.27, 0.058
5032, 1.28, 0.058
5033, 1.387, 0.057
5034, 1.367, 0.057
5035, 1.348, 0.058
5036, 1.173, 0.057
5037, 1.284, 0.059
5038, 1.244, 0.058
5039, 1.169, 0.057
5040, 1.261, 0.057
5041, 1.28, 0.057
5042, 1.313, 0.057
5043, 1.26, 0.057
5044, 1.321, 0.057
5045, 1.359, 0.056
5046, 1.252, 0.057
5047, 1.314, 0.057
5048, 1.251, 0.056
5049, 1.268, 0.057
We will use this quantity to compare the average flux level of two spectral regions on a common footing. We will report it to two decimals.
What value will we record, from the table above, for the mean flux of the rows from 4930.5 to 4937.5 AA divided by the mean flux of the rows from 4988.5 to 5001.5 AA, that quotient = 1.01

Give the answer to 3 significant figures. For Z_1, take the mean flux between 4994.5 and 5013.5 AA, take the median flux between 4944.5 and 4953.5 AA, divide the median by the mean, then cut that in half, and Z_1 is 0.559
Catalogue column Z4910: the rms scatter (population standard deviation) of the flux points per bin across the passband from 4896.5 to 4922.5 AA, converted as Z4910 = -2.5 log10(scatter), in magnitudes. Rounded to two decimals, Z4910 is 2.86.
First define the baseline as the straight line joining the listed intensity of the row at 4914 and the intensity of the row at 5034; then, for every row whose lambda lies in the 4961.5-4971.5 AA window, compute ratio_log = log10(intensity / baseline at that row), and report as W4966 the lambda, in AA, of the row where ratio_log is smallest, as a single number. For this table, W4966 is 4968 AA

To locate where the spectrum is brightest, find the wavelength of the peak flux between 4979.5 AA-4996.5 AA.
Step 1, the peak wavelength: 4995 AA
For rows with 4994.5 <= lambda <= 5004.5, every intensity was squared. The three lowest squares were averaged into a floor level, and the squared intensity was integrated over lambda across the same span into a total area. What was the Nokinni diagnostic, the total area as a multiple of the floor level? 11.0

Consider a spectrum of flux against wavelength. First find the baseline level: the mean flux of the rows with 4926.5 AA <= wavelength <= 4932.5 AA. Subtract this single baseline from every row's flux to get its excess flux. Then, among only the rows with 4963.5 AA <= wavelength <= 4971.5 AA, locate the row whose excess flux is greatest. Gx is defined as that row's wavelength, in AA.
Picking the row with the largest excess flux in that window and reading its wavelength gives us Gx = 4964 AA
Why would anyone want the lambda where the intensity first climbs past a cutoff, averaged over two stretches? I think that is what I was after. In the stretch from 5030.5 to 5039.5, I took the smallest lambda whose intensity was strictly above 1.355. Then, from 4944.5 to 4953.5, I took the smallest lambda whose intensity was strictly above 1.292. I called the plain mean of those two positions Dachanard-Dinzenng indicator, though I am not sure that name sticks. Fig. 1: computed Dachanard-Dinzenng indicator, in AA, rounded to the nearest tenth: 4989.0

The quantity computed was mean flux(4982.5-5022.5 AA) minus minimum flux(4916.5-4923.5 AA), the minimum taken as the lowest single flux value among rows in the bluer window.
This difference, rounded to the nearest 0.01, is 0.10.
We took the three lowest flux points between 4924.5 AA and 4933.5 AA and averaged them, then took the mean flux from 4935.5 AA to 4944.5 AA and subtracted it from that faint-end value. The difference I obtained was -0.12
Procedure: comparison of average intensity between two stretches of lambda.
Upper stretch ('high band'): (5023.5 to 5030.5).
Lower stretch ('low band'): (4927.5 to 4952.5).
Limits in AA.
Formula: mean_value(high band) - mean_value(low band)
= -0.14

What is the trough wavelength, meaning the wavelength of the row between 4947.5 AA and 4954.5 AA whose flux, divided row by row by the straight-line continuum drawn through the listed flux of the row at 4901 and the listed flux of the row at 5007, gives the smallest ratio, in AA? 4950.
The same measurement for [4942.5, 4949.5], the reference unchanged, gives 4943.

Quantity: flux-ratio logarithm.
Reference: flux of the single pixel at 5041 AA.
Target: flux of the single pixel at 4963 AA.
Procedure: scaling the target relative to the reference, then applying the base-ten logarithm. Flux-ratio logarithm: 0.022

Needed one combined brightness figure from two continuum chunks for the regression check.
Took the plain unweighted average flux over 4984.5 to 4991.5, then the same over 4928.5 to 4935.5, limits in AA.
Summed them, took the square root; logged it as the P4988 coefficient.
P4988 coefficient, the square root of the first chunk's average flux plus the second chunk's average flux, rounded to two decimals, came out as 1.63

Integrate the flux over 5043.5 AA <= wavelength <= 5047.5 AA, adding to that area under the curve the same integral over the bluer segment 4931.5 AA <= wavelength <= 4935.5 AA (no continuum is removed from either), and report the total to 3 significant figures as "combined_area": 10.7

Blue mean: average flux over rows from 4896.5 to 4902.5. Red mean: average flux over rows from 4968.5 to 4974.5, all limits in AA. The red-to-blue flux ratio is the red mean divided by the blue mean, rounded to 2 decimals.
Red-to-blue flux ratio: 0.97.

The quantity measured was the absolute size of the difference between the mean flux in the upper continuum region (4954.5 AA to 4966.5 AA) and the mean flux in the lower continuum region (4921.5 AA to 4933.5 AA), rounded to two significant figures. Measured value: 0.039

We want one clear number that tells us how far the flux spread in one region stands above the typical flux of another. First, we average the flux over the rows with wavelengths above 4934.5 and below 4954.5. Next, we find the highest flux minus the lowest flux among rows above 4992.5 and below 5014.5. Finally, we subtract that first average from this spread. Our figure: -1.15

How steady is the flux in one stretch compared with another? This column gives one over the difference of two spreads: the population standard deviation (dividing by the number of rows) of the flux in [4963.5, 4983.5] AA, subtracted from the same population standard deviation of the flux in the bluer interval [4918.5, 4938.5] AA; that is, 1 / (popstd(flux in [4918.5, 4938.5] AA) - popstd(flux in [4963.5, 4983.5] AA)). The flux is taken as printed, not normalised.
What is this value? 235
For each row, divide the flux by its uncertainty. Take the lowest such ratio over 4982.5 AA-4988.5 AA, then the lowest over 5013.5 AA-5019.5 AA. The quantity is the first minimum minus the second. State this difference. 1.1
